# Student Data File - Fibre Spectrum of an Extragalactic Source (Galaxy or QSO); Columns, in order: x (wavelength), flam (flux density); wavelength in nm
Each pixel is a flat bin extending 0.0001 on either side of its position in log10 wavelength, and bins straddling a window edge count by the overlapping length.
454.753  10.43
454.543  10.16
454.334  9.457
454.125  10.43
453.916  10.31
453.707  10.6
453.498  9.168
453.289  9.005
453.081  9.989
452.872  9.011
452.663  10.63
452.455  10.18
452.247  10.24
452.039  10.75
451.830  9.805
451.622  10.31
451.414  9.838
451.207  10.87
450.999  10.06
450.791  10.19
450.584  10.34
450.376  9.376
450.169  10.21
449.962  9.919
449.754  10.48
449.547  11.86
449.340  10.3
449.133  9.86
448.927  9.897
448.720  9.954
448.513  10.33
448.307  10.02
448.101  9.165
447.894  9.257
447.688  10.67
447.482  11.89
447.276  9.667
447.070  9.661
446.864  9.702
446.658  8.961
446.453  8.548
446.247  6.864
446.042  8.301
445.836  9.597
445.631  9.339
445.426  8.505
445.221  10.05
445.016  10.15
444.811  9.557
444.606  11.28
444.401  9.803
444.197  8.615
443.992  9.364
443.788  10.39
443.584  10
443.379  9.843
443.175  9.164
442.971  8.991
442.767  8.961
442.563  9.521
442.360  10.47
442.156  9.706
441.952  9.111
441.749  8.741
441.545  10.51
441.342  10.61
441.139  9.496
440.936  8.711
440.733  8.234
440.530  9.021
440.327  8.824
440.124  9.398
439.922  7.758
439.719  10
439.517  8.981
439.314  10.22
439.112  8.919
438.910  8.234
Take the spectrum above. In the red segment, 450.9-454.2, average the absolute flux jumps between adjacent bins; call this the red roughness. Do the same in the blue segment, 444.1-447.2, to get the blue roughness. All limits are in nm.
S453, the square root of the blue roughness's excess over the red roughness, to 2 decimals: 0.51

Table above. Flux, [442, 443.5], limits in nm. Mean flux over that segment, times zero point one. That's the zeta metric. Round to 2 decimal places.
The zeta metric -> 0.95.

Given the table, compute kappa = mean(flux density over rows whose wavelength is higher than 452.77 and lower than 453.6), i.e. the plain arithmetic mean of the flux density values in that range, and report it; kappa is 9.3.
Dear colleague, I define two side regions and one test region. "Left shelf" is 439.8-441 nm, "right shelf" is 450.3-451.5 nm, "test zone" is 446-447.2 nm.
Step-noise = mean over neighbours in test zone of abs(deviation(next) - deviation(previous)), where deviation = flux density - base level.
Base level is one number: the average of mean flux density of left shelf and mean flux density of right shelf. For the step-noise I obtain 0.9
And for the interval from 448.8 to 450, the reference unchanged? 0.8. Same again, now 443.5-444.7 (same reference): 1.0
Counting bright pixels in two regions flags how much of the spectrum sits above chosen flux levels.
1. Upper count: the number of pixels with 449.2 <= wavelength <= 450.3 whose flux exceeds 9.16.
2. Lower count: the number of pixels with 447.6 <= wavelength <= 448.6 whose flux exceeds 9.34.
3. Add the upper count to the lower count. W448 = 8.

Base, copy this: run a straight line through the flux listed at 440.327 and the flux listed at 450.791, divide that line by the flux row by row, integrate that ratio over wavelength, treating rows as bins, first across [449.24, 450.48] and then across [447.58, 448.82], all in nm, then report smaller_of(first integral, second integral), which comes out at 1.21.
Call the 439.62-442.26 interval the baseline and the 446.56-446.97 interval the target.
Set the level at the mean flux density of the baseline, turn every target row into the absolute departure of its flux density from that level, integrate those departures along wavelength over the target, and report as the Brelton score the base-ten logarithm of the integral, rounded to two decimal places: -0.82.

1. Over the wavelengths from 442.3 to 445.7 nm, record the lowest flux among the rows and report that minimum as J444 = 8.505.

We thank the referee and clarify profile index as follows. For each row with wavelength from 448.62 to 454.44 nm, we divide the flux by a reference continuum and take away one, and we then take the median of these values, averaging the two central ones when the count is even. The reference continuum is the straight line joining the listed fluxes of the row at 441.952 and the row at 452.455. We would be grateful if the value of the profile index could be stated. 0.0077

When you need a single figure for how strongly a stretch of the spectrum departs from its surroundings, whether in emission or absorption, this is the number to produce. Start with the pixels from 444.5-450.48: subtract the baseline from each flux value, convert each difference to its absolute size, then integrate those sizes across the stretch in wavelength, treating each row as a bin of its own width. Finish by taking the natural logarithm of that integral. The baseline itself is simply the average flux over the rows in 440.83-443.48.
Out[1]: 1.5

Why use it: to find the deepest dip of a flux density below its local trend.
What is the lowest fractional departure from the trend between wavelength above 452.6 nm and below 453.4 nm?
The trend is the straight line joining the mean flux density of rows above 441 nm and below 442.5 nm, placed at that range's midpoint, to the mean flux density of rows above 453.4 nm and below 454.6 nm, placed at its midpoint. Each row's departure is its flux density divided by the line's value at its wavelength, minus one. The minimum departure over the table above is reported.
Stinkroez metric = -0.100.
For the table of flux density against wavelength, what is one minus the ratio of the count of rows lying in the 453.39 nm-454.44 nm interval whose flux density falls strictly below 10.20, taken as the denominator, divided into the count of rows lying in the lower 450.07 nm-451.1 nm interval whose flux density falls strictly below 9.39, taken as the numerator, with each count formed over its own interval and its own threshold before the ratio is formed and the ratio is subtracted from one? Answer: 0.50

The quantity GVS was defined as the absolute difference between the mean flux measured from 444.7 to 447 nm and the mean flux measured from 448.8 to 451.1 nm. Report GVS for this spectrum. 1.2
